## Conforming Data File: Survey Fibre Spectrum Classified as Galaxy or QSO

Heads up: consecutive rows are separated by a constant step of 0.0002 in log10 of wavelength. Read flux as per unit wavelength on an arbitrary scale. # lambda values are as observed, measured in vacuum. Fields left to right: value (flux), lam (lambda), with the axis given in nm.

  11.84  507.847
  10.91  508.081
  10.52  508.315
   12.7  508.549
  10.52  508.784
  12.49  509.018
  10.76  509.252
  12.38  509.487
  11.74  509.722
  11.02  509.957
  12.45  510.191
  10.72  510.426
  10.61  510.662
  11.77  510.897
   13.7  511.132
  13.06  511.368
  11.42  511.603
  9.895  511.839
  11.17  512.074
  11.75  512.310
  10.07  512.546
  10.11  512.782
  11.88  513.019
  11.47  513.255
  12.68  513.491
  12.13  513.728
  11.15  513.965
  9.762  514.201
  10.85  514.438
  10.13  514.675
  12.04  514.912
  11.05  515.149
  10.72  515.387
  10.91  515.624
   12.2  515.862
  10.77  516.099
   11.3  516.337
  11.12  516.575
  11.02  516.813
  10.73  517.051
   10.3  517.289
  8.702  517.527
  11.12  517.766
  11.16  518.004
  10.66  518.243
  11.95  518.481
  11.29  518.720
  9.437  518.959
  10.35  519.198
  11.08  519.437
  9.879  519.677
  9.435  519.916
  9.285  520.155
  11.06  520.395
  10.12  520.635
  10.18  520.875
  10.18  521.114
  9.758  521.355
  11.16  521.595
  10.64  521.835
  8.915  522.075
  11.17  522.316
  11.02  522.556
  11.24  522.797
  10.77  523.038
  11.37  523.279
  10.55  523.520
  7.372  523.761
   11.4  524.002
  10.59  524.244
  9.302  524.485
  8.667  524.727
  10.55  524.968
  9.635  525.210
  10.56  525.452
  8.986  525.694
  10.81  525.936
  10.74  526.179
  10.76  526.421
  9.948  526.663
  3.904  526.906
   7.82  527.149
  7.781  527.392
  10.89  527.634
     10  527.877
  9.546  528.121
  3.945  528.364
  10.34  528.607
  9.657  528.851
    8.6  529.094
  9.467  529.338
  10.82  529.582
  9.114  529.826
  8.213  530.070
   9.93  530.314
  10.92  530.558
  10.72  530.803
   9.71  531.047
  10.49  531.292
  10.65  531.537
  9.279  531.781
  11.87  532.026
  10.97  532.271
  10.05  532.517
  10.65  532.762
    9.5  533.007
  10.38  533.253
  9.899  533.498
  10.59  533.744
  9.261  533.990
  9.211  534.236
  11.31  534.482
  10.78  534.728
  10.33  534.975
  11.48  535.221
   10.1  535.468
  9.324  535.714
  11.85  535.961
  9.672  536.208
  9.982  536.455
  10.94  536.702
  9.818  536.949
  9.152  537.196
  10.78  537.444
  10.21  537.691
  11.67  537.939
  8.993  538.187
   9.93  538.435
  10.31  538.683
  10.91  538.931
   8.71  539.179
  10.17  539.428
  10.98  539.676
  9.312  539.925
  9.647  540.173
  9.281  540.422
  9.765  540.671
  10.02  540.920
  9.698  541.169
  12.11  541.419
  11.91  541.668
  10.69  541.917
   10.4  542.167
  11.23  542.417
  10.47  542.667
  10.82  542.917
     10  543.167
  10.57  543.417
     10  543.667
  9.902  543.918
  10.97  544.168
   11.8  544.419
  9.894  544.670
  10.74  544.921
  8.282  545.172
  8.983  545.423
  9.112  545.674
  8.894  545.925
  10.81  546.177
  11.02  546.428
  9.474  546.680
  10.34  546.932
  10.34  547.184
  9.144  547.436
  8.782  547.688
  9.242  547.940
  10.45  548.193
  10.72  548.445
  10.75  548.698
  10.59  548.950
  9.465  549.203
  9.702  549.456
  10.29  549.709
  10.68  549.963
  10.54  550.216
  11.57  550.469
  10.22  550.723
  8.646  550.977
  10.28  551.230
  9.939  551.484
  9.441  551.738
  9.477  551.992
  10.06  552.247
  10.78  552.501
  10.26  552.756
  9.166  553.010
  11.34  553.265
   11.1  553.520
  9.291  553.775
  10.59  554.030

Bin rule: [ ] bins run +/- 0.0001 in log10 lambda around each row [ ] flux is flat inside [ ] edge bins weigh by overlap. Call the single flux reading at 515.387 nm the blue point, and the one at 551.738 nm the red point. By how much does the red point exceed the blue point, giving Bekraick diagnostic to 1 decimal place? -1.3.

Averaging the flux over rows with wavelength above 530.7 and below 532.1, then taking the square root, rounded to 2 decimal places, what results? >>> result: 3.23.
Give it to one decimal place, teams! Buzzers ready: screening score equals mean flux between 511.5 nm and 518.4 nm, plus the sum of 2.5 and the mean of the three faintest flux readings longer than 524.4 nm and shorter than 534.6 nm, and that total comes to 18.7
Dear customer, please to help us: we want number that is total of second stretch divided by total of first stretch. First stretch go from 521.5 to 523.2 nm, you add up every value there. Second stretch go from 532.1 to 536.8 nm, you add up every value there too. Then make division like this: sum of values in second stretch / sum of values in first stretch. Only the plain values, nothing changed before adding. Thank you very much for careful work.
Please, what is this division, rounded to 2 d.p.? 2.62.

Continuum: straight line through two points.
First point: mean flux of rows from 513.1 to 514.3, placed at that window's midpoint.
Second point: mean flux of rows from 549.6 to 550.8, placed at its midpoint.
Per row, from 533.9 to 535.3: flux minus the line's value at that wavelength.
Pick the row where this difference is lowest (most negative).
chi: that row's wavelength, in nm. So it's 534.236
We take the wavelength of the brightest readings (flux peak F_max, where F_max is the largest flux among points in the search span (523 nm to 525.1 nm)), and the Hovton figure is 524.002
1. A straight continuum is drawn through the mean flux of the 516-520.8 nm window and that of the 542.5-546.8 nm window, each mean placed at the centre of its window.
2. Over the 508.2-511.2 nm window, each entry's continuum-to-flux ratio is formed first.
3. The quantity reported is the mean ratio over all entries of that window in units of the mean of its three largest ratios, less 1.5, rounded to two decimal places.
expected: -0.59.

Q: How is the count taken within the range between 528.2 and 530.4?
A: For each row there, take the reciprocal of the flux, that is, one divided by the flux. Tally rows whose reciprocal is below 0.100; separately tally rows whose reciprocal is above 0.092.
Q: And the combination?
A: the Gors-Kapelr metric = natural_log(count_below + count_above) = 2.40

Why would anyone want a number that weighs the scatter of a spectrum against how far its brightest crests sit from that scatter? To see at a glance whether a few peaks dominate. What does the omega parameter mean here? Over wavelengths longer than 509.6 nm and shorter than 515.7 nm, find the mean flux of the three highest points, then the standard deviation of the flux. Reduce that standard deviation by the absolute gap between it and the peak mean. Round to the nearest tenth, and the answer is -11.2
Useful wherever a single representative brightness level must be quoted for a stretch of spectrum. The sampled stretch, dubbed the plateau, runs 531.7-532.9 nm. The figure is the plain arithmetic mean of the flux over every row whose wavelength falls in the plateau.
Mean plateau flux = 10.6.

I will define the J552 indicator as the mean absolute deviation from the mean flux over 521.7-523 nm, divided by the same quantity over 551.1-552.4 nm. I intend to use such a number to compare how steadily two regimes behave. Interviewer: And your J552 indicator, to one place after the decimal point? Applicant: 2.2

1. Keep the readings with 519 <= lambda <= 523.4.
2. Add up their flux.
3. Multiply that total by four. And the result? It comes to 750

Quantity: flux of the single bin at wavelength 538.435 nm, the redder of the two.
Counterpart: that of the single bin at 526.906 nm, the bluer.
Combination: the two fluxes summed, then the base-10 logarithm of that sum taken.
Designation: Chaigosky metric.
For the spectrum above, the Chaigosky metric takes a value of 1.141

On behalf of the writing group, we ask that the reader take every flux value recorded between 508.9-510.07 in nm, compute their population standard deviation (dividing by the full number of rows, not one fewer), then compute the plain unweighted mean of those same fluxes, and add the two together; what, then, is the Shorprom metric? 12.4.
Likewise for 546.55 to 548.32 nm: 10.3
